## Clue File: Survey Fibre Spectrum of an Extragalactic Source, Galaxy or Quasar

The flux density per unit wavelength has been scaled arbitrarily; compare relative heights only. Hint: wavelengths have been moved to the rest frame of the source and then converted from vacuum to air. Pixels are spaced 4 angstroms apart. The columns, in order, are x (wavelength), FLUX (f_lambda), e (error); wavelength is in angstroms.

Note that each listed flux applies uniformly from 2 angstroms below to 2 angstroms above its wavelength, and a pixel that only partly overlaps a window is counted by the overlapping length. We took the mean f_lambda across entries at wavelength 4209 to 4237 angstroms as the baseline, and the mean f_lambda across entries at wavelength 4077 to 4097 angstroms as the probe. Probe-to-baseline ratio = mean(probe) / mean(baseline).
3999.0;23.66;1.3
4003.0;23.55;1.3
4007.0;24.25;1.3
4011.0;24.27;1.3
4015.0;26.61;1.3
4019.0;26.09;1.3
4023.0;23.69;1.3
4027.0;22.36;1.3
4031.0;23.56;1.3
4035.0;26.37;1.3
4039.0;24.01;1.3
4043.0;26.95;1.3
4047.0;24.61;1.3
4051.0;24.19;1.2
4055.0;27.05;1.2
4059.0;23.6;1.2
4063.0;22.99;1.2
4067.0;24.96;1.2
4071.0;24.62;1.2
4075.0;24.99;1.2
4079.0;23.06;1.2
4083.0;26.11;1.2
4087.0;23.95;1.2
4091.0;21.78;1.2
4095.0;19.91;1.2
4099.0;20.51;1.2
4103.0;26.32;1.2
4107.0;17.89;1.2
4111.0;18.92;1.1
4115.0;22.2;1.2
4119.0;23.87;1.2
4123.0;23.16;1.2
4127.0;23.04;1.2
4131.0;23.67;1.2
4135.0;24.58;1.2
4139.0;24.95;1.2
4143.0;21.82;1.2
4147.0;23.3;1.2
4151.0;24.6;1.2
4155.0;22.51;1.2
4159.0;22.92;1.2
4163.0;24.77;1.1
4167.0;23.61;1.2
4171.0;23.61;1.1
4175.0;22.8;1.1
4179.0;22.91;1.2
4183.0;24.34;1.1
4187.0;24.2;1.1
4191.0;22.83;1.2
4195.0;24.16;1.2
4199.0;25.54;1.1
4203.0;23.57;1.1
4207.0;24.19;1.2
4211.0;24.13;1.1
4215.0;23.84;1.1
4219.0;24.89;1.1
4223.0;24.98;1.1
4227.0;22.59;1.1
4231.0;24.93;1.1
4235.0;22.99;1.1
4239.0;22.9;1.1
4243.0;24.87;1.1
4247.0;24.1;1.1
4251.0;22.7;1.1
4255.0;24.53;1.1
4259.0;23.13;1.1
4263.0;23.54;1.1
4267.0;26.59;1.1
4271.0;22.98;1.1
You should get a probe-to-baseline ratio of 0.95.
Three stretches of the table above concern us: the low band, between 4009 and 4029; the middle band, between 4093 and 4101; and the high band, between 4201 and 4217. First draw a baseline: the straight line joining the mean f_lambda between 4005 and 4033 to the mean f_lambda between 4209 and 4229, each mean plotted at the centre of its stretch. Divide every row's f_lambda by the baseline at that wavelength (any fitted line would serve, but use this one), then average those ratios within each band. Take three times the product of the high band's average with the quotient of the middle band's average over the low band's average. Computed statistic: 2.46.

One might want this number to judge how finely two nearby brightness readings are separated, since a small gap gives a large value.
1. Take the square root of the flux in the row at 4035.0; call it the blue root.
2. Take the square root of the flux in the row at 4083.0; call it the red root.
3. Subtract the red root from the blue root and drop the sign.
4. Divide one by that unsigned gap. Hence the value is 39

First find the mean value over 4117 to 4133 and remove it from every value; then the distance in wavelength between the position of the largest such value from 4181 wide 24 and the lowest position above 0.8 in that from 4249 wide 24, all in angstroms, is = 60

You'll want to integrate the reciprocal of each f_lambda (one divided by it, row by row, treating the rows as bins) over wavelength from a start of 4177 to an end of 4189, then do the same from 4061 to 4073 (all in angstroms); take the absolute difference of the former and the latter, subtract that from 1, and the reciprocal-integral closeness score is 0.992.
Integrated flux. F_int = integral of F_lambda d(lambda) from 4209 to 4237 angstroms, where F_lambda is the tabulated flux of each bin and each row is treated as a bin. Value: 673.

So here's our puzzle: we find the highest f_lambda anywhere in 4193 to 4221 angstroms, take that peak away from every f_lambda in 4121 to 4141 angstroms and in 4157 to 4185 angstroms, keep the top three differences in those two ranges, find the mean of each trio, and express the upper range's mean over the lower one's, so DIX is 1.1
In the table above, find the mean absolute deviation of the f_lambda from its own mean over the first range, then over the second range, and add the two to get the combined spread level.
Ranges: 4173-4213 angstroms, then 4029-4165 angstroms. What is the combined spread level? 2.2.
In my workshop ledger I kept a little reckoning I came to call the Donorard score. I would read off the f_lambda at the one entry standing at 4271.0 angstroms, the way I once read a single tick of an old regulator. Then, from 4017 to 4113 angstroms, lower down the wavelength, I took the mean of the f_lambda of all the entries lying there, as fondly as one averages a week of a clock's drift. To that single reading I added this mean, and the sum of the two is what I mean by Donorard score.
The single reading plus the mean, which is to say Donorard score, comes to 46.7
